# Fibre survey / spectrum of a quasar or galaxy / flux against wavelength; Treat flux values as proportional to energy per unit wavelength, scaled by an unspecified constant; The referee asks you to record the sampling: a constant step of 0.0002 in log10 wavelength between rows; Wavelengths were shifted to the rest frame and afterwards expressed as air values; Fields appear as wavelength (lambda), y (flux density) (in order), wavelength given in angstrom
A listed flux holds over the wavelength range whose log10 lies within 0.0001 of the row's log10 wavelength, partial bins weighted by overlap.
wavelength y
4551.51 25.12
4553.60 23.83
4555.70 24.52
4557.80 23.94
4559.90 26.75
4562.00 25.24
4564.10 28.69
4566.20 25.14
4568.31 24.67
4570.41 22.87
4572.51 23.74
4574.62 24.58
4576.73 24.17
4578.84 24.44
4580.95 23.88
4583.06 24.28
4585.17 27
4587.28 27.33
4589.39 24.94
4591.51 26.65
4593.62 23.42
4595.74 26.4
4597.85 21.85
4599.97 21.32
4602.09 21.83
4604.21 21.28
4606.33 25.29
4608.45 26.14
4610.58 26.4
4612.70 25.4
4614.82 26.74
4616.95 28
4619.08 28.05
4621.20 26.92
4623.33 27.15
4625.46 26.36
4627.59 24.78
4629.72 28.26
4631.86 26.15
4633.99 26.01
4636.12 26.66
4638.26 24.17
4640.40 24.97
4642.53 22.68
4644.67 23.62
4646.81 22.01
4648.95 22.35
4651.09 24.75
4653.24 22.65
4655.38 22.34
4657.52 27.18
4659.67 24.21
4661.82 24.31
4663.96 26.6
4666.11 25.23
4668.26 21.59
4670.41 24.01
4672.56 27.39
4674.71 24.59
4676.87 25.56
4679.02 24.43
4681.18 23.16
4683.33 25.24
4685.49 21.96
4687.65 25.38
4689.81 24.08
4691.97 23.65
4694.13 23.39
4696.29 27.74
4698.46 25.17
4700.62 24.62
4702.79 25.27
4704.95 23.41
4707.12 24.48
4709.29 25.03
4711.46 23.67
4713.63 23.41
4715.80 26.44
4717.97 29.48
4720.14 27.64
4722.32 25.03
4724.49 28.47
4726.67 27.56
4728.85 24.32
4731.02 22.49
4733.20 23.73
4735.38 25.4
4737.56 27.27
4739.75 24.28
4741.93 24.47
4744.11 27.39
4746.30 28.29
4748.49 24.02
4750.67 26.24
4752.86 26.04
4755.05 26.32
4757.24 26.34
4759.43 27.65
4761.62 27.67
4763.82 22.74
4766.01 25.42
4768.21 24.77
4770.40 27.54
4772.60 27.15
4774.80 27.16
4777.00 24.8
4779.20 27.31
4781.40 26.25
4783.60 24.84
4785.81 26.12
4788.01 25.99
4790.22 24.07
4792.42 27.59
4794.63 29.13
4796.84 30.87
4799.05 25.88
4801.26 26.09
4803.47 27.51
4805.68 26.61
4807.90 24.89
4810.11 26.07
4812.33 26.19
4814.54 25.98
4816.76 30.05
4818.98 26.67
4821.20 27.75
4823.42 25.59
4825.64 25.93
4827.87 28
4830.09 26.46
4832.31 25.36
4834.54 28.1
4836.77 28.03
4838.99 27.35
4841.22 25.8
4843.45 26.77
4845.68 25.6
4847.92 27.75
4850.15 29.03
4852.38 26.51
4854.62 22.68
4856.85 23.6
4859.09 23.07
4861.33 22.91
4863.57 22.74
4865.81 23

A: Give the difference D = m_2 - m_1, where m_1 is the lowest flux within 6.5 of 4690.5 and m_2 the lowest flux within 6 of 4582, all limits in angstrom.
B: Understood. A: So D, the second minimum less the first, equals 1.9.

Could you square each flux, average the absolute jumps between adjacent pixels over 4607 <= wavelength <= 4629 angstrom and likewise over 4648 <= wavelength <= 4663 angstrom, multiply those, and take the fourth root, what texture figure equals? 8.27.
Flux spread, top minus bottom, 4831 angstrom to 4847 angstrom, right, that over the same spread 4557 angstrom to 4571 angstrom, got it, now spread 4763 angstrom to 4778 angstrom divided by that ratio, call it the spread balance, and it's 10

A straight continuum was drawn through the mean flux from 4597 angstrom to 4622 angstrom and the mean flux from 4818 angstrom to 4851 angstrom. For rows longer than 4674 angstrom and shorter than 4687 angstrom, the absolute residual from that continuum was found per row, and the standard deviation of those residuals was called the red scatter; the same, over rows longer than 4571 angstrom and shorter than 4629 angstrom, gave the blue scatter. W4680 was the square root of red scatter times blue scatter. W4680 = 1.2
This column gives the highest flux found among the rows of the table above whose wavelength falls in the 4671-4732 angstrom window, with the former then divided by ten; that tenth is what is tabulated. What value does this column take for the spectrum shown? 2.95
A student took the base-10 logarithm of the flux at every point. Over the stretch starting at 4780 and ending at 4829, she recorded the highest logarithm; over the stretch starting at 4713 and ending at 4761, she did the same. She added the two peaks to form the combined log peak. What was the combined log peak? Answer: 2.96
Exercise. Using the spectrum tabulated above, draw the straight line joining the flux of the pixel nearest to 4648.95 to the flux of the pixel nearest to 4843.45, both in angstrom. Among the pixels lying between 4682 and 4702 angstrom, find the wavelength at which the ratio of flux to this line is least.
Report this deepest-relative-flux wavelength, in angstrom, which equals 4685.49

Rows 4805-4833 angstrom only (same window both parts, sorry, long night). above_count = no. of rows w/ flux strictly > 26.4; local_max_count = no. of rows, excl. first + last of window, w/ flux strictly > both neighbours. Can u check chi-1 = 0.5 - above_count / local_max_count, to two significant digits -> -1.0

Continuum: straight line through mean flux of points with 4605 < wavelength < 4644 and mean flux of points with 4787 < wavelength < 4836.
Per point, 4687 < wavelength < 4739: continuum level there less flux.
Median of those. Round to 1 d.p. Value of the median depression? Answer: 1.4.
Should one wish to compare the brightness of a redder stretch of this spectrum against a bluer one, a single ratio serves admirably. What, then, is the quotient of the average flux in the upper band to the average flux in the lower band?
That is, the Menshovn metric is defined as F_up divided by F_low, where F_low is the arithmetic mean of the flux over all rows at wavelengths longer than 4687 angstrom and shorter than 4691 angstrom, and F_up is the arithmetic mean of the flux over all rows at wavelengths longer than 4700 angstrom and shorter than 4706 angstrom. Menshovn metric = 0.99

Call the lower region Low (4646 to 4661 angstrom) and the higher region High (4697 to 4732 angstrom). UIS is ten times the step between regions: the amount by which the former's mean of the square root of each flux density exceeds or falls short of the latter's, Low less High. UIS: -1.8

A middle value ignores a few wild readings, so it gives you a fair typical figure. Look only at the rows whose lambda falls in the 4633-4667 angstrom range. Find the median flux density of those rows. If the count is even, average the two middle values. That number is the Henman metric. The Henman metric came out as 24.3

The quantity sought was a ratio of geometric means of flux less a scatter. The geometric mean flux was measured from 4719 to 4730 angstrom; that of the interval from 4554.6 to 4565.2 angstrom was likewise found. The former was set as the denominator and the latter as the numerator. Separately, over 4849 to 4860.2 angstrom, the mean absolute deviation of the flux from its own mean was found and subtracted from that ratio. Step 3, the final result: -1.3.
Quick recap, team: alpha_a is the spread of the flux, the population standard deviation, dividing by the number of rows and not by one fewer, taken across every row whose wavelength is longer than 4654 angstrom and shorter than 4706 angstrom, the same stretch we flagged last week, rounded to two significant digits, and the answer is 1.6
